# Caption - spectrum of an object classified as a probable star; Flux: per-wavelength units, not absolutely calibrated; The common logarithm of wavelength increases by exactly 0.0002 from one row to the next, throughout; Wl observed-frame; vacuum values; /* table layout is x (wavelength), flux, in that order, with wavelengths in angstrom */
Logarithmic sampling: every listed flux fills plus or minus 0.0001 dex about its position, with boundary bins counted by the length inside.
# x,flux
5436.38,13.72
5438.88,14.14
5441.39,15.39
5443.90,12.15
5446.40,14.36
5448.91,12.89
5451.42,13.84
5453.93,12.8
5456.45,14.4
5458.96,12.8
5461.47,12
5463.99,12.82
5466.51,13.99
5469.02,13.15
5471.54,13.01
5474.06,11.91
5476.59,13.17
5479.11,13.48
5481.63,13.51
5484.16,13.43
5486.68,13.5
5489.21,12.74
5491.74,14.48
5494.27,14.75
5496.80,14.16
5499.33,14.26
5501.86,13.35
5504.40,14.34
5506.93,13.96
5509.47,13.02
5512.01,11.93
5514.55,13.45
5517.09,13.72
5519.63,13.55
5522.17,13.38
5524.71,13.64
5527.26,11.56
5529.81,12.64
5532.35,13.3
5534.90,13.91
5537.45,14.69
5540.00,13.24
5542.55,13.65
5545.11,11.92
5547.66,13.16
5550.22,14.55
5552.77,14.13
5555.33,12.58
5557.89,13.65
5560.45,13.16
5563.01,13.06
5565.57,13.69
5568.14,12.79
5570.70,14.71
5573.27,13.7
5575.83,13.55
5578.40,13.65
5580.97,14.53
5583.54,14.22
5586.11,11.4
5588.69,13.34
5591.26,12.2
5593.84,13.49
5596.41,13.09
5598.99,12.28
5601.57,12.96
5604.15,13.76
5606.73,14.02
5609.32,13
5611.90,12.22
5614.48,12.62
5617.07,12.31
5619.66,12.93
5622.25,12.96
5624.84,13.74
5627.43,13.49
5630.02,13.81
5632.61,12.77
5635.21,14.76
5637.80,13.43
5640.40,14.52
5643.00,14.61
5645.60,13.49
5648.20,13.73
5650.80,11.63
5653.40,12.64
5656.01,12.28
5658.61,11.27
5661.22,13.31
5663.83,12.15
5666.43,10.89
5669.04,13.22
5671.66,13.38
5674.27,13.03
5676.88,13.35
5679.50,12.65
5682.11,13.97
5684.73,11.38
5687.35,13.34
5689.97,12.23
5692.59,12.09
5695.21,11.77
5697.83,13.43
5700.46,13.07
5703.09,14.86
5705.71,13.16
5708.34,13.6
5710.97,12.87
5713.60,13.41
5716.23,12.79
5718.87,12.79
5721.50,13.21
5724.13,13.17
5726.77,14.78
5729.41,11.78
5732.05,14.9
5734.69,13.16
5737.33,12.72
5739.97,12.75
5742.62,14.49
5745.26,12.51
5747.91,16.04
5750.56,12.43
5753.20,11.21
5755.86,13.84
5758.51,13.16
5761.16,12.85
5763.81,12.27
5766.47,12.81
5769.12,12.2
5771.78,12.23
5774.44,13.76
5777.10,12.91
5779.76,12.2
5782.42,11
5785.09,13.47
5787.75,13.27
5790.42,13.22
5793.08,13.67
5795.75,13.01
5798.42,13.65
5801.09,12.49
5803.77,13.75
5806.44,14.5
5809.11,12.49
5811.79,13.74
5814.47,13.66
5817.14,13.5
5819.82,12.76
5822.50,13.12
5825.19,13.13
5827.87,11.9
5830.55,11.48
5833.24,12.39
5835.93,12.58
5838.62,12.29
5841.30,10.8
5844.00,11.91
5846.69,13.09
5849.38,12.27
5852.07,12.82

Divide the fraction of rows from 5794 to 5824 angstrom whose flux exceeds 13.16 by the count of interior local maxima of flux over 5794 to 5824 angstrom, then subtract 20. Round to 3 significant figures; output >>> -19.8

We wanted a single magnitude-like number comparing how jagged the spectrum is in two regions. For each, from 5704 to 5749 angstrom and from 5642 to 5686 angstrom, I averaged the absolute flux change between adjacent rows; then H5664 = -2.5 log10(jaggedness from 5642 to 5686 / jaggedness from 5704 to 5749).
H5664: 0.11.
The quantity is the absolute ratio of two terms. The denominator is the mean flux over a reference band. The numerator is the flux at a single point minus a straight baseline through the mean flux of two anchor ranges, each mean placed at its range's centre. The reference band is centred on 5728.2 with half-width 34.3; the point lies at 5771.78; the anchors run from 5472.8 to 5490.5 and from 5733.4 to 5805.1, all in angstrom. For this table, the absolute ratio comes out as 0.058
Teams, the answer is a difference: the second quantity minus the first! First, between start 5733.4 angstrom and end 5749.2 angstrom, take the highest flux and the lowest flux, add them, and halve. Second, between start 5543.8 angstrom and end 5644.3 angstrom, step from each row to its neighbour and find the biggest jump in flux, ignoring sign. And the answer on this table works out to -11.5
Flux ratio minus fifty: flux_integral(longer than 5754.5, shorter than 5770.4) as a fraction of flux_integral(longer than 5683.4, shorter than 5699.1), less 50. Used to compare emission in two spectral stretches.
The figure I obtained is -48.9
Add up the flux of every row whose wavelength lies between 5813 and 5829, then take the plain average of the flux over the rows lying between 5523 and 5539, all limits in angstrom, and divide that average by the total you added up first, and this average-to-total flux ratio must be 0.170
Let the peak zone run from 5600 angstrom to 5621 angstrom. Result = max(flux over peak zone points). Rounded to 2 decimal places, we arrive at 14.02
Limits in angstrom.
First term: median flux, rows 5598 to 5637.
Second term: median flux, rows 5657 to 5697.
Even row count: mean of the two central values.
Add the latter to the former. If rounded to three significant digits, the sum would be 25.6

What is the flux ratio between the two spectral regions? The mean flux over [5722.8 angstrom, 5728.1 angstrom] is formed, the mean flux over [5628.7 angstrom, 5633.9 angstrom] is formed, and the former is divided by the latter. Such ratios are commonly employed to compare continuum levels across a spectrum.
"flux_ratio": 1.05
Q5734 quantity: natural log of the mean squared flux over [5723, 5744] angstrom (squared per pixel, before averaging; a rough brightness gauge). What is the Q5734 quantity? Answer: 5.207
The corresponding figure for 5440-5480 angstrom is 5.174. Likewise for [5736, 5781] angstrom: 5.131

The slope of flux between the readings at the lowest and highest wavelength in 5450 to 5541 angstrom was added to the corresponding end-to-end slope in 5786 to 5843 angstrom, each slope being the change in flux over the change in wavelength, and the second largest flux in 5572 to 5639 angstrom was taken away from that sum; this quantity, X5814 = -14.6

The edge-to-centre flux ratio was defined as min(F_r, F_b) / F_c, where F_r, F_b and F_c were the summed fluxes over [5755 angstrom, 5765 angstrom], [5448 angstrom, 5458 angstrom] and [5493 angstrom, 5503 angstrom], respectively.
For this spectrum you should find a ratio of 0.92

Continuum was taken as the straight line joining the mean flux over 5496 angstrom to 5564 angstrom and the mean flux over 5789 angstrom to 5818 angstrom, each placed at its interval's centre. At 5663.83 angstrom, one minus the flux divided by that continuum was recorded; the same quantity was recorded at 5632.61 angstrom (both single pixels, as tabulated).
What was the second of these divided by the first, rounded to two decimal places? 0.51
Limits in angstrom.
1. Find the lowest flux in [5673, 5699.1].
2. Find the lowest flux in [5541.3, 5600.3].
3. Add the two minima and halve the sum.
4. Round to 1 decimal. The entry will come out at 11.4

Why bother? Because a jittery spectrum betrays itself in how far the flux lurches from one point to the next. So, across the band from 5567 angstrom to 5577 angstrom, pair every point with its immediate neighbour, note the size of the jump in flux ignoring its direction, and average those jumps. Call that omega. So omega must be 1.03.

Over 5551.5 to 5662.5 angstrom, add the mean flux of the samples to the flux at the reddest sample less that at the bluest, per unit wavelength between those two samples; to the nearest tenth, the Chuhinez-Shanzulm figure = 13.2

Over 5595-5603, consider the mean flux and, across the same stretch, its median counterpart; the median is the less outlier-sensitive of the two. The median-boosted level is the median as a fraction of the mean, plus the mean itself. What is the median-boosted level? 13.8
